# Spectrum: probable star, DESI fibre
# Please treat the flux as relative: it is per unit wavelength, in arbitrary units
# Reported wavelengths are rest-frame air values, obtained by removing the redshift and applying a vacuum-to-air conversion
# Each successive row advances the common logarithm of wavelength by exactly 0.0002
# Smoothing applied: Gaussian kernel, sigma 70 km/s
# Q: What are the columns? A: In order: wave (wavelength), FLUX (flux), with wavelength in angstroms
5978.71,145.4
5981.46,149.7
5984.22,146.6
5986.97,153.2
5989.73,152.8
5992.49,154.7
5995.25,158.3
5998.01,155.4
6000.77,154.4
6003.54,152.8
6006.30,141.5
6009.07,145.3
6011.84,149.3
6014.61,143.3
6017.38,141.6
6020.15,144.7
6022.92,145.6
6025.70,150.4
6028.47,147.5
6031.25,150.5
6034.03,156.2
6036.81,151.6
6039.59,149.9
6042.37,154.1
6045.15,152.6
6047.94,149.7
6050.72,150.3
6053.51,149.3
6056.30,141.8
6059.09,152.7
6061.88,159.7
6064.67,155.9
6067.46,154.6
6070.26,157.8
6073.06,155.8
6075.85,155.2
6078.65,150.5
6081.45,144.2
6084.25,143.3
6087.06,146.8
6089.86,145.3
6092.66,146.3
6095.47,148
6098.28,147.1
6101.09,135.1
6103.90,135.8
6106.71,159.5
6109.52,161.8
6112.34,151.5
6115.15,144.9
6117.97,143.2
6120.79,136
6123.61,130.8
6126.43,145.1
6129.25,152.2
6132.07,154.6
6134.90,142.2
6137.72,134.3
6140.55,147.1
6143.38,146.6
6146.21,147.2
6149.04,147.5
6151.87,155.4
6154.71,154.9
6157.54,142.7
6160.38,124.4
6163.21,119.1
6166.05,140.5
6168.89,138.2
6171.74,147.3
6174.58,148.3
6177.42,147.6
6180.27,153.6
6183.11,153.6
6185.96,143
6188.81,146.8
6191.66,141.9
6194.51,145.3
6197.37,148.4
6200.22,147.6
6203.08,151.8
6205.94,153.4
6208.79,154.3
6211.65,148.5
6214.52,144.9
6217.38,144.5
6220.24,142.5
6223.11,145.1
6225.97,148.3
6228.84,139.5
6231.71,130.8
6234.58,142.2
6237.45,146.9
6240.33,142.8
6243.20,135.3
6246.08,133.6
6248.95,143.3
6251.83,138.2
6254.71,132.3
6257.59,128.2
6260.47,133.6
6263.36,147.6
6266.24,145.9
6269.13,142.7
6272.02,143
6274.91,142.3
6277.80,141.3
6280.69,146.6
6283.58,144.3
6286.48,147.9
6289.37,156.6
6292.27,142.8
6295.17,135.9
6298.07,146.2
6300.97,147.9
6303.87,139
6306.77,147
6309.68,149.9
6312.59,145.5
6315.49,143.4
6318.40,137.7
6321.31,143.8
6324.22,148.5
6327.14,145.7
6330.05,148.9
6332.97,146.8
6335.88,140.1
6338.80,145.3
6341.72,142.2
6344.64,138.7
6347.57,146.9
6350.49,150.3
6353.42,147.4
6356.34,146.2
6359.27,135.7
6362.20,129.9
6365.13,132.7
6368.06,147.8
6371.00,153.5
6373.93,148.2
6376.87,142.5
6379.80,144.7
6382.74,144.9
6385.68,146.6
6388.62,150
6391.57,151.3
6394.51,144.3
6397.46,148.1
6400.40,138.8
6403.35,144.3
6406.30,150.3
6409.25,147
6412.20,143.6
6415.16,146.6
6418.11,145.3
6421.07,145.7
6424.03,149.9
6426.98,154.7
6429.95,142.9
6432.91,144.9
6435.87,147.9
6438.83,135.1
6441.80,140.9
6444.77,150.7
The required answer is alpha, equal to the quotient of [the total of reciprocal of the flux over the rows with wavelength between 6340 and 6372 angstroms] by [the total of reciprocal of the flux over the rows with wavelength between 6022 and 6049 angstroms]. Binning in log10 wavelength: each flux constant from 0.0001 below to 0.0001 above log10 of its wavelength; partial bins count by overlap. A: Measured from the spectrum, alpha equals 1.2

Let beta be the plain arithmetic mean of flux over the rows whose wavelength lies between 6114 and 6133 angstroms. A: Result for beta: 144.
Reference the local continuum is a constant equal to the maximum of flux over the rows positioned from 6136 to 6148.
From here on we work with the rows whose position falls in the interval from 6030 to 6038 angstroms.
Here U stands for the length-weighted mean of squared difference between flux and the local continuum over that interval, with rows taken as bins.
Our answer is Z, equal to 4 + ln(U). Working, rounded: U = 38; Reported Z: 7.6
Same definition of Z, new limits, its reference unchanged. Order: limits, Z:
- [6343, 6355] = 7.0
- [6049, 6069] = 7.9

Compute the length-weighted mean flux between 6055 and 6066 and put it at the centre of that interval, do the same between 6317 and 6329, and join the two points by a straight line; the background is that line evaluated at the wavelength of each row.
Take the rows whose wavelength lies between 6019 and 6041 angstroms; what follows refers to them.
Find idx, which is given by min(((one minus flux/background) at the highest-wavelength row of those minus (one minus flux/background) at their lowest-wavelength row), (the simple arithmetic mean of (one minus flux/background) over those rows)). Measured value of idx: -0.038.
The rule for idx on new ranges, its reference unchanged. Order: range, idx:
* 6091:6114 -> -0.039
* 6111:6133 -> -0.025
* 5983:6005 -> -0.044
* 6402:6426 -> -0.045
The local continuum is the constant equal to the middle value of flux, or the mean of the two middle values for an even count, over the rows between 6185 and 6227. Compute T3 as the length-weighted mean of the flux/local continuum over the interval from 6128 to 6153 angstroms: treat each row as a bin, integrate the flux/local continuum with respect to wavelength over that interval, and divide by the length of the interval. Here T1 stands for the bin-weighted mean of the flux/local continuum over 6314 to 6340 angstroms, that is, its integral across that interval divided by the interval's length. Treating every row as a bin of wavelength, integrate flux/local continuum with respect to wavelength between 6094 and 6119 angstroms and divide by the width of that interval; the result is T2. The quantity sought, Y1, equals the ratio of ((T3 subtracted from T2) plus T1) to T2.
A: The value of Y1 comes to 0.98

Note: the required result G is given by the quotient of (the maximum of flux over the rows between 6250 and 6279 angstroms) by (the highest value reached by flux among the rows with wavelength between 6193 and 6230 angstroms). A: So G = 0.96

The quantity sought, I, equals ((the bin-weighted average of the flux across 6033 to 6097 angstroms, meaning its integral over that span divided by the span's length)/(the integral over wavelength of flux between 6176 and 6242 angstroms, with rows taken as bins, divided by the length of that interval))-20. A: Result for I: -19.0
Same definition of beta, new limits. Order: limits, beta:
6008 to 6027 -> 146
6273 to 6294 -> 146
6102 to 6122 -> 148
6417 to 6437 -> 147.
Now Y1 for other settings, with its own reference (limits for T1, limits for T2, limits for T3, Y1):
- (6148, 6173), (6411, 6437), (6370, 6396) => 0.96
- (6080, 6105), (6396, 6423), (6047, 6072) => 0.94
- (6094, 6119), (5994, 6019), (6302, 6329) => 1.02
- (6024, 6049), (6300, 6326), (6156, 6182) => 1.07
